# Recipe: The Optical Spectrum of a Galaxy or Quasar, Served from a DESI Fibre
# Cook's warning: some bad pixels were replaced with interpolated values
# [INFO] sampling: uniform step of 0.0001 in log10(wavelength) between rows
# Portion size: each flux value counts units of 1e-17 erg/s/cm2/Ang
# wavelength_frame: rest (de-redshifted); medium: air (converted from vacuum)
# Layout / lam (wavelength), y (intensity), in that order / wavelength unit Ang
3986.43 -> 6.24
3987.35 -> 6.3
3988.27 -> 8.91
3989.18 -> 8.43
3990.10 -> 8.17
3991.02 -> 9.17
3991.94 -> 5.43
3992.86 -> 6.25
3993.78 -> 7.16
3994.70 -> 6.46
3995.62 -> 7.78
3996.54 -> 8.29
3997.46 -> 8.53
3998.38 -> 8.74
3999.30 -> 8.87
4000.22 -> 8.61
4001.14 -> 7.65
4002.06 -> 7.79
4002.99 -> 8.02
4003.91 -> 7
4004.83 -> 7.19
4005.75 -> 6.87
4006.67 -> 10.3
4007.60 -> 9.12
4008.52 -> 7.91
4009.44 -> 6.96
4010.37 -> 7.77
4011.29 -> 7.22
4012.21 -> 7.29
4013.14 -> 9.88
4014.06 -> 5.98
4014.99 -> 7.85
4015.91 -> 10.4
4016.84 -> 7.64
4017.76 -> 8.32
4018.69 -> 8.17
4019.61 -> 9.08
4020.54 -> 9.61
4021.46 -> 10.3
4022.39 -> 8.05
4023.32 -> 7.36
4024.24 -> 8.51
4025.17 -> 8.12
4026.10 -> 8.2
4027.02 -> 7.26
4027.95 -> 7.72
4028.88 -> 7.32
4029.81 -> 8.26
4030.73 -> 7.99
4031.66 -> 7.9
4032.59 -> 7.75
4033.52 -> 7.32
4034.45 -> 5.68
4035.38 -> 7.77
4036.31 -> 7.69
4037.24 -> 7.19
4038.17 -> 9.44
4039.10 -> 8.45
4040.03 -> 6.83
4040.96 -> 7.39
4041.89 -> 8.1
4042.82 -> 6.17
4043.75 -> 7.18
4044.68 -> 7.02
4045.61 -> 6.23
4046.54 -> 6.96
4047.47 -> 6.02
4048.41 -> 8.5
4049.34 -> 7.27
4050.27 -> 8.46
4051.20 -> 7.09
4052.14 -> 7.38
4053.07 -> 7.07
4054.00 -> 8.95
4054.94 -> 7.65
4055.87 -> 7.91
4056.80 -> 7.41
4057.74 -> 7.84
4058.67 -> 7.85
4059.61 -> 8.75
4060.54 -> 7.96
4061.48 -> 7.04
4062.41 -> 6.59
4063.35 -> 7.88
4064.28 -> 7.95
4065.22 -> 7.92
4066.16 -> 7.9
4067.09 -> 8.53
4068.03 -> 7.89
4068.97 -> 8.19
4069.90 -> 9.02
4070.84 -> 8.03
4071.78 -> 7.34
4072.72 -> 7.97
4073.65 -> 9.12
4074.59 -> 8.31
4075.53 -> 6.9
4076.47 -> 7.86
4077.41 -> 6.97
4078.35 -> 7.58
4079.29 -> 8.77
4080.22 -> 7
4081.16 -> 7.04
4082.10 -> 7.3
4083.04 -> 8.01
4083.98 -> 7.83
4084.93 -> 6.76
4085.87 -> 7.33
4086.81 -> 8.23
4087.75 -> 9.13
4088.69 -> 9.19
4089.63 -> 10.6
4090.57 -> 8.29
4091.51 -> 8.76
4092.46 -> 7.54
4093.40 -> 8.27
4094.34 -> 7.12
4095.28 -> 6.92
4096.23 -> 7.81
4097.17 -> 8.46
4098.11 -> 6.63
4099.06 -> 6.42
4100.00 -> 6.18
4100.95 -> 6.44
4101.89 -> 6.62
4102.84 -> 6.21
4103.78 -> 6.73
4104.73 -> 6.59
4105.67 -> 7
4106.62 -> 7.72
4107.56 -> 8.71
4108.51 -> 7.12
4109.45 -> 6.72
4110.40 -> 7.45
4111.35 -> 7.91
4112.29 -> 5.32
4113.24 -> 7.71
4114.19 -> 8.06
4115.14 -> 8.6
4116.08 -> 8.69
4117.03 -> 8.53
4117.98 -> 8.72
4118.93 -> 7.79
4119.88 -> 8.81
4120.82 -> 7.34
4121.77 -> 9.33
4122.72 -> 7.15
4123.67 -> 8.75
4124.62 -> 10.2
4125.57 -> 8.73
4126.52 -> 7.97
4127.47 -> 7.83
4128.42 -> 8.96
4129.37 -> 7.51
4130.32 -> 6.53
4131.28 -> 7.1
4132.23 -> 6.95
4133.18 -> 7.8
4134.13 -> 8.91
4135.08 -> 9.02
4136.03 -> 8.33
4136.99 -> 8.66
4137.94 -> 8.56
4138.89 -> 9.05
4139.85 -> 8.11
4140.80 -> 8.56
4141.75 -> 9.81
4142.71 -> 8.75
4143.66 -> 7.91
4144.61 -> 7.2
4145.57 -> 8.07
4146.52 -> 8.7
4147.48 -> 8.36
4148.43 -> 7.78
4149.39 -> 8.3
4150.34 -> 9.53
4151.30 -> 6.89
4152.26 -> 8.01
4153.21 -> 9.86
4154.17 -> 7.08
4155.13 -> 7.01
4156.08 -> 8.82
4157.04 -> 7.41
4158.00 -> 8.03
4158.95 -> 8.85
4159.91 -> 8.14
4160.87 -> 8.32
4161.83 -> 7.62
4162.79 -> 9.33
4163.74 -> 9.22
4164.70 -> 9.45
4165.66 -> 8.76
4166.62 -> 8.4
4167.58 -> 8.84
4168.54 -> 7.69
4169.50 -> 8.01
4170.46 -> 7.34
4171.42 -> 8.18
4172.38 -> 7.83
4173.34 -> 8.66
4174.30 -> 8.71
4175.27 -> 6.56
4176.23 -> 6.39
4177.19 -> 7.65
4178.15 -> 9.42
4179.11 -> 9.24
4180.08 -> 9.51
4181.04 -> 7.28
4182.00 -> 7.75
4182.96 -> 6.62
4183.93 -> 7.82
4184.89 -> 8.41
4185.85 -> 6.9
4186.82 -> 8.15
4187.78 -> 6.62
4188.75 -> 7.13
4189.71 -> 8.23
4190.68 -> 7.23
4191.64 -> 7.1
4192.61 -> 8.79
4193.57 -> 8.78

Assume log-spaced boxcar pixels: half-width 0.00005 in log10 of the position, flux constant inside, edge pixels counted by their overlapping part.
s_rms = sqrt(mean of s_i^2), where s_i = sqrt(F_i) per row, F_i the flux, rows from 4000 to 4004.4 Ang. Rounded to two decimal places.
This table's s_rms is 2.80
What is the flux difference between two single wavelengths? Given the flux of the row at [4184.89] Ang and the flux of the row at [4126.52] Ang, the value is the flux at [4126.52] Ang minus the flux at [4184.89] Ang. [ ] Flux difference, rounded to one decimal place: -0.4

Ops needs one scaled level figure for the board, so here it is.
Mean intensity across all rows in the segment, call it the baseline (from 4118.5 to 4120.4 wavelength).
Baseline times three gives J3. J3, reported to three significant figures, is 24.9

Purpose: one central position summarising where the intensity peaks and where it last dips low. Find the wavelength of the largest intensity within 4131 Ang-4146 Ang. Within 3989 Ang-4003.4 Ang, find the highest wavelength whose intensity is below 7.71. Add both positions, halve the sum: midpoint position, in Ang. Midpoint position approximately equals 4071.4 Ang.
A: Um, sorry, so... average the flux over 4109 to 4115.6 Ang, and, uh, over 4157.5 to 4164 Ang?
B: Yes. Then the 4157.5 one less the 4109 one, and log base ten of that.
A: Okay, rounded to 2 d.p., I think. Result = 0.04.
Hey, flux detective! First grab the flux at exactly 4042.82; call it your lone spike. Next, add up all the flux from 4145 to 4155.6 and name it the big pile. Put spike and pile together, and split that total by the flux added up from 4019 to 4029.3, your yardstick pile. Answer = 1.05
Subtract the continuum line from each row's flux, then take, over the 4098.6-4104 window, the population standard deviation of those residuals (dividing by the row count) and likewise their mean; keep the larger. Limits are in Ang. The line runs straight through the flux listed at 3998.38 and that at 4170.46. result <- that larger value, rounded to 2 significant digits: 0.20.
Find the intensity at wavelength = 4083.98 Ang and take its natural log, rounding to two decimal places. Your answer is 2.06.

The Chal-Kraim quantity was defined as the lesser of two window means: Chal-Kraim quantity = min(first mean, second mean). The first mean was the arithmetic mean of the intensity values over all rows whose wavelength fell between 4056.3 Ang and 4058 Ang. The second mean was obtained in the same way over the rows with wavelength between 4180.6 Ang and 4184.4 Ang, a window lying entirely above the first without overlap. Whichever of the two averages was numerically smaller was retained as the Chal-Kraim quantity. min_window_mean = 7.37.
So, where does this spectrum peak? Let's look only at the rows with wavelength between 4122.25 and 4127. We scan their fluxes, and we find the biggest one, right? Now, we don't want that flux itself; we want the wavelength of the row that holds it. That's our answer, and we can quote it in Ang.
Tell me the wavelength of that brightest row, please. 4124.62 Ang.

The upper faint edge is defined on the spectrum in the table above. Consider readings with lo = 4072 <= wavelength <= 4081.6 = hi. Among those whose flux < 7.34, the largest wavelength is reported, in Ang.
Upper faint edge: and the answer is 4081.16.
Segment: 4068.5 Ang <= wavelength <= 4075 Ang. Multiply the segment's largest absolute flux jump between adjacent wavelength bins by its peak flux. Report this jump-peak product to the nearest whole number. 10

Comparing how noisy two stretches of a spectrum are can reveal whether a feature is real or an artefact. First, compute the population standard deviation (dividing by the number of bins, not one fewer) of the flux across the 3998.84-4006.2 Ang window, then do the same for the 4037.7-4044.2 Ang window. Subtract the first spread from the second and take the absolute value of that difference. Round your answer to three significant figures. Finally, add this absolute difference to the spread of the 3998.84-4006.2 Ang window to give 1.01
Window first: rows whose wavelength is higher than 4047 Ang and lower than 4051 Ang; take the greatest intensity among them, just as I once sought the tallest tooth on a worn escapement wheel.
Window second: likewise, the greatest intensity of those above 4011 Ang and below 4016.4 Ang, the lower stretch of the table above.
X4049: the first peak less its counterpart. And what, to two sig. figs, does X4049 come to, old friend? -1.9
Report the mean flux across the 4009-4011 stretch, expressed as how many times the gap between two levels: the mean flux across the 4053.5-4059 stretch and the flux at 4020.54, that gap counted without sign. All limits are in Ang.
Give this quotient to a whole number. 4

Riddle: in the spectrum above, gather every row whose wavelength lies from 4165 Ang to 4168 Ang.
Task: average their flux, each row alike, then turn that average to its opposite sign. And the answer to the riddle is -8.7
